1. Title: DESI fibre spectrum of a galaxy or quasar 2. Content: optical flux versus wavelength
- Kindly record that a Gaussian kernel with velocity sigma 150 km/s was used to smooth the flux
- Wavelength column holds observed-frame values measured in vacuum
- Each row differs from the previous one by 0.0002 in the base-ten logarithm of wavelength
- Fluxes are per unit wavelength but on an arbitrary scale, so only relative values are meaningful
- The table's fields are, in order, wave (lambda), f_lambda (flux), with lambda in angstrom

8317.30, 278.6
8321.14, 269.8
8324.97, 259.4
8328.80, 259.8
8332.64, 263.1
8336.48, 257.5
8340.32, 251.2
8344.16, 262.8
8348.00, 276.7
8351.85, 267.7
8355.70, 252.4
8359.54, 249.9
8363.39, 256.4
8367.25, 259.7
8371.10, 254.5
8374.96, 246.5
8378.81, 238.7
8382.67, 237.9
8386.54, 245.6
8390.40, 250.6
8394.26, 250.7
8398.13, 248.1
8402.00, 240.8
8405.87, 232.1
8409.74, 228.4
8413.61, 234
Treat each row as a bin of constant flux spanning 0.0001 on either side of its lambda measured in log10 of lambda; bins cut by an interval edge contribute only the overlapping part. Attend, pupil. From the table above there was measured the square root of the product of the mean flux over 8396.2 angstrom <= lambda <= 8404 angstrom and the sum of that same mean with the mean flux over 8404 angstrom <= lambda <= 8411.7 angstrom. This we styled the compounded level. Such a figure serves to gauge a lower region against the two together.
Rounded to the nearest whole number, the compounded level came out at 341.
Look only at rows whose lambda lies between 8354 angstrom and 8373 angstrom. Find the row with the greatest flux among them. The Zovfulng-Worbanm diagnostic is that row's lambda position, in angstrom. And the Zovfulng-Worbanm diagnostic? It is 8367.25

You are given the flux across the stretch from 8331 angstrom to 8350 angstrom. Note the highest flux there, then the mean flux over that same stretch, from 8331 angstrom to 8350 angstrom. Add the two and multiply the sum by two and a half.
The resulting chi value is 1347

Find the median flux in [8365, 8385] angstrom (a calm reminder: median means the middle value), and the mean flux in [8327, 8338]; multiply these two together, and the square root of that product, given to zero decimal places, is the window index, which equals 253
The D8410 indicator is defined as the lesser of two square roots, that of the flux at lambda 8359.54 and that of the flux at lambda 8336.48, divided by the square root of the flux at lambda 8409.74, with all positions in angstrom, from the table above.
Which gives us 1.05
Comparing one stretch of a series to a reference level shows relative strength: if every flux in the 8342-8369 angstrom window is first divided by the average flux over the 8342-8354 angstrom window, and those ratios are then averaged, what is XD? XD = 0.97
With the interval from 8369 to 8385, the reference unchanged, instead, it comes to 0.91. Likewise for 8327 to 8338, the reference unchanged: 0.97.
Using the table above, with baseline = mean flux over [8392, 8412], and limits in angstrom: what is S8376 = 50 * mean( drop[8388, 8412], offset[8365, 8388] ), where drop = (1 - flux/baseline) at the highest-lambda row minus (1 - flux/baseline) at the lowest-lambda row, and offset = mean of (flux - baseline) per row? 181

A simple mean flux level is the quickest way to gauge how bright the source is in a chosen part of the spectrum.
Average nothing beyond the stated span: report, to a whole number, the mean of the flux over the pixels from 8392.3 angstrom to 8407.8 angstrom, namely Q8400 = 243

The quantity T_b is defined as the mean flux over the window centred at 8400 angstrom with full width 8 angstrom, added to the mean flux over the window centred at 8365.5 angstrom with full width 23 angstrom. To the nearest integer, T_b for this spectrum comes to 498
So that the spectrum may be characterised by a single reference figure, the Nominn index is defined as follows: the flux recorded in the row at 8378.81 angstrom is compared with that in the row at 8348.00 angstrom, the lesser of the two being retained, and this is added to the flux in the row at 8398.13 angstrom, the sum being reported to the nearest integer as 487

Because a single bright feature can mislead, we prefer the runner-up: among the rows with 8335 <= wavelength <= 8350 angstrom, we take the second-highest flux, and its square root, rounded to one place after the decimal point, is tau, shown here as 16.2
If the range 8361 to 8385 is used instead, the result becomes 16.0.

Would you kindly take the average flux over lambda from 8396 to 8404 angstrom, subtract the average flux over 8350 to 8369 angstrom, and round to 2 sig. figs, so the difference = -13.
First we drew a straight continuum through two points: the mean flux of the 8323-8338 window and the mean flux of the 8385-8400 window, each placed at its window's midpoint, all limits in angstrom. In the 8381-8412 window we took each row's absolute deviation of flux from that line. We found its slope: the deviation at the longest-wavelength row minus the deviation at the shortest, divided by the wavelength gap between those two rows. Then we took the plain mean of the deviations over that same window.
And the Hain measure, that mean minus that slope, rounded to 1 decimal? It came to 7.2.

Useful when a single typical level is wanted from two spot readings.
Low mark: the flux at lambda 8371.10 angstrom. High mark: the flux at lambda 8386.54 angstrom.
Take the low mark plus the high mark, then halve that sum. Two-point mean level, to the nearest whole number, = 250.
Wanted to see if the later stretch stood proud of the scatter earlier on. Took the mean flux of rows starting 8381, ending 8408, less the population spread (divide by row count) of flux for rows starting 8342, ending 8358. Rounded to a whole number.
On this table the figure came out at 235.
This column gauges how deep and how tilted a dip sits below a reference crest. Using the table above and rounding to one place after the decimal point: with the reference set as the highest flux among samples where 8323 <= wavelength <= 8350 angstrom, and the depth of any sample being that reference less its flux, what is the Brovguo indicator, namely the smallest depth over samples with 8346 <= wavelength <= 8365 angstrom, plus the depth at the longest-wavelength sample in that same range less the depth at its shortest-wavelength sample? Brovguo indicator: 20.3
